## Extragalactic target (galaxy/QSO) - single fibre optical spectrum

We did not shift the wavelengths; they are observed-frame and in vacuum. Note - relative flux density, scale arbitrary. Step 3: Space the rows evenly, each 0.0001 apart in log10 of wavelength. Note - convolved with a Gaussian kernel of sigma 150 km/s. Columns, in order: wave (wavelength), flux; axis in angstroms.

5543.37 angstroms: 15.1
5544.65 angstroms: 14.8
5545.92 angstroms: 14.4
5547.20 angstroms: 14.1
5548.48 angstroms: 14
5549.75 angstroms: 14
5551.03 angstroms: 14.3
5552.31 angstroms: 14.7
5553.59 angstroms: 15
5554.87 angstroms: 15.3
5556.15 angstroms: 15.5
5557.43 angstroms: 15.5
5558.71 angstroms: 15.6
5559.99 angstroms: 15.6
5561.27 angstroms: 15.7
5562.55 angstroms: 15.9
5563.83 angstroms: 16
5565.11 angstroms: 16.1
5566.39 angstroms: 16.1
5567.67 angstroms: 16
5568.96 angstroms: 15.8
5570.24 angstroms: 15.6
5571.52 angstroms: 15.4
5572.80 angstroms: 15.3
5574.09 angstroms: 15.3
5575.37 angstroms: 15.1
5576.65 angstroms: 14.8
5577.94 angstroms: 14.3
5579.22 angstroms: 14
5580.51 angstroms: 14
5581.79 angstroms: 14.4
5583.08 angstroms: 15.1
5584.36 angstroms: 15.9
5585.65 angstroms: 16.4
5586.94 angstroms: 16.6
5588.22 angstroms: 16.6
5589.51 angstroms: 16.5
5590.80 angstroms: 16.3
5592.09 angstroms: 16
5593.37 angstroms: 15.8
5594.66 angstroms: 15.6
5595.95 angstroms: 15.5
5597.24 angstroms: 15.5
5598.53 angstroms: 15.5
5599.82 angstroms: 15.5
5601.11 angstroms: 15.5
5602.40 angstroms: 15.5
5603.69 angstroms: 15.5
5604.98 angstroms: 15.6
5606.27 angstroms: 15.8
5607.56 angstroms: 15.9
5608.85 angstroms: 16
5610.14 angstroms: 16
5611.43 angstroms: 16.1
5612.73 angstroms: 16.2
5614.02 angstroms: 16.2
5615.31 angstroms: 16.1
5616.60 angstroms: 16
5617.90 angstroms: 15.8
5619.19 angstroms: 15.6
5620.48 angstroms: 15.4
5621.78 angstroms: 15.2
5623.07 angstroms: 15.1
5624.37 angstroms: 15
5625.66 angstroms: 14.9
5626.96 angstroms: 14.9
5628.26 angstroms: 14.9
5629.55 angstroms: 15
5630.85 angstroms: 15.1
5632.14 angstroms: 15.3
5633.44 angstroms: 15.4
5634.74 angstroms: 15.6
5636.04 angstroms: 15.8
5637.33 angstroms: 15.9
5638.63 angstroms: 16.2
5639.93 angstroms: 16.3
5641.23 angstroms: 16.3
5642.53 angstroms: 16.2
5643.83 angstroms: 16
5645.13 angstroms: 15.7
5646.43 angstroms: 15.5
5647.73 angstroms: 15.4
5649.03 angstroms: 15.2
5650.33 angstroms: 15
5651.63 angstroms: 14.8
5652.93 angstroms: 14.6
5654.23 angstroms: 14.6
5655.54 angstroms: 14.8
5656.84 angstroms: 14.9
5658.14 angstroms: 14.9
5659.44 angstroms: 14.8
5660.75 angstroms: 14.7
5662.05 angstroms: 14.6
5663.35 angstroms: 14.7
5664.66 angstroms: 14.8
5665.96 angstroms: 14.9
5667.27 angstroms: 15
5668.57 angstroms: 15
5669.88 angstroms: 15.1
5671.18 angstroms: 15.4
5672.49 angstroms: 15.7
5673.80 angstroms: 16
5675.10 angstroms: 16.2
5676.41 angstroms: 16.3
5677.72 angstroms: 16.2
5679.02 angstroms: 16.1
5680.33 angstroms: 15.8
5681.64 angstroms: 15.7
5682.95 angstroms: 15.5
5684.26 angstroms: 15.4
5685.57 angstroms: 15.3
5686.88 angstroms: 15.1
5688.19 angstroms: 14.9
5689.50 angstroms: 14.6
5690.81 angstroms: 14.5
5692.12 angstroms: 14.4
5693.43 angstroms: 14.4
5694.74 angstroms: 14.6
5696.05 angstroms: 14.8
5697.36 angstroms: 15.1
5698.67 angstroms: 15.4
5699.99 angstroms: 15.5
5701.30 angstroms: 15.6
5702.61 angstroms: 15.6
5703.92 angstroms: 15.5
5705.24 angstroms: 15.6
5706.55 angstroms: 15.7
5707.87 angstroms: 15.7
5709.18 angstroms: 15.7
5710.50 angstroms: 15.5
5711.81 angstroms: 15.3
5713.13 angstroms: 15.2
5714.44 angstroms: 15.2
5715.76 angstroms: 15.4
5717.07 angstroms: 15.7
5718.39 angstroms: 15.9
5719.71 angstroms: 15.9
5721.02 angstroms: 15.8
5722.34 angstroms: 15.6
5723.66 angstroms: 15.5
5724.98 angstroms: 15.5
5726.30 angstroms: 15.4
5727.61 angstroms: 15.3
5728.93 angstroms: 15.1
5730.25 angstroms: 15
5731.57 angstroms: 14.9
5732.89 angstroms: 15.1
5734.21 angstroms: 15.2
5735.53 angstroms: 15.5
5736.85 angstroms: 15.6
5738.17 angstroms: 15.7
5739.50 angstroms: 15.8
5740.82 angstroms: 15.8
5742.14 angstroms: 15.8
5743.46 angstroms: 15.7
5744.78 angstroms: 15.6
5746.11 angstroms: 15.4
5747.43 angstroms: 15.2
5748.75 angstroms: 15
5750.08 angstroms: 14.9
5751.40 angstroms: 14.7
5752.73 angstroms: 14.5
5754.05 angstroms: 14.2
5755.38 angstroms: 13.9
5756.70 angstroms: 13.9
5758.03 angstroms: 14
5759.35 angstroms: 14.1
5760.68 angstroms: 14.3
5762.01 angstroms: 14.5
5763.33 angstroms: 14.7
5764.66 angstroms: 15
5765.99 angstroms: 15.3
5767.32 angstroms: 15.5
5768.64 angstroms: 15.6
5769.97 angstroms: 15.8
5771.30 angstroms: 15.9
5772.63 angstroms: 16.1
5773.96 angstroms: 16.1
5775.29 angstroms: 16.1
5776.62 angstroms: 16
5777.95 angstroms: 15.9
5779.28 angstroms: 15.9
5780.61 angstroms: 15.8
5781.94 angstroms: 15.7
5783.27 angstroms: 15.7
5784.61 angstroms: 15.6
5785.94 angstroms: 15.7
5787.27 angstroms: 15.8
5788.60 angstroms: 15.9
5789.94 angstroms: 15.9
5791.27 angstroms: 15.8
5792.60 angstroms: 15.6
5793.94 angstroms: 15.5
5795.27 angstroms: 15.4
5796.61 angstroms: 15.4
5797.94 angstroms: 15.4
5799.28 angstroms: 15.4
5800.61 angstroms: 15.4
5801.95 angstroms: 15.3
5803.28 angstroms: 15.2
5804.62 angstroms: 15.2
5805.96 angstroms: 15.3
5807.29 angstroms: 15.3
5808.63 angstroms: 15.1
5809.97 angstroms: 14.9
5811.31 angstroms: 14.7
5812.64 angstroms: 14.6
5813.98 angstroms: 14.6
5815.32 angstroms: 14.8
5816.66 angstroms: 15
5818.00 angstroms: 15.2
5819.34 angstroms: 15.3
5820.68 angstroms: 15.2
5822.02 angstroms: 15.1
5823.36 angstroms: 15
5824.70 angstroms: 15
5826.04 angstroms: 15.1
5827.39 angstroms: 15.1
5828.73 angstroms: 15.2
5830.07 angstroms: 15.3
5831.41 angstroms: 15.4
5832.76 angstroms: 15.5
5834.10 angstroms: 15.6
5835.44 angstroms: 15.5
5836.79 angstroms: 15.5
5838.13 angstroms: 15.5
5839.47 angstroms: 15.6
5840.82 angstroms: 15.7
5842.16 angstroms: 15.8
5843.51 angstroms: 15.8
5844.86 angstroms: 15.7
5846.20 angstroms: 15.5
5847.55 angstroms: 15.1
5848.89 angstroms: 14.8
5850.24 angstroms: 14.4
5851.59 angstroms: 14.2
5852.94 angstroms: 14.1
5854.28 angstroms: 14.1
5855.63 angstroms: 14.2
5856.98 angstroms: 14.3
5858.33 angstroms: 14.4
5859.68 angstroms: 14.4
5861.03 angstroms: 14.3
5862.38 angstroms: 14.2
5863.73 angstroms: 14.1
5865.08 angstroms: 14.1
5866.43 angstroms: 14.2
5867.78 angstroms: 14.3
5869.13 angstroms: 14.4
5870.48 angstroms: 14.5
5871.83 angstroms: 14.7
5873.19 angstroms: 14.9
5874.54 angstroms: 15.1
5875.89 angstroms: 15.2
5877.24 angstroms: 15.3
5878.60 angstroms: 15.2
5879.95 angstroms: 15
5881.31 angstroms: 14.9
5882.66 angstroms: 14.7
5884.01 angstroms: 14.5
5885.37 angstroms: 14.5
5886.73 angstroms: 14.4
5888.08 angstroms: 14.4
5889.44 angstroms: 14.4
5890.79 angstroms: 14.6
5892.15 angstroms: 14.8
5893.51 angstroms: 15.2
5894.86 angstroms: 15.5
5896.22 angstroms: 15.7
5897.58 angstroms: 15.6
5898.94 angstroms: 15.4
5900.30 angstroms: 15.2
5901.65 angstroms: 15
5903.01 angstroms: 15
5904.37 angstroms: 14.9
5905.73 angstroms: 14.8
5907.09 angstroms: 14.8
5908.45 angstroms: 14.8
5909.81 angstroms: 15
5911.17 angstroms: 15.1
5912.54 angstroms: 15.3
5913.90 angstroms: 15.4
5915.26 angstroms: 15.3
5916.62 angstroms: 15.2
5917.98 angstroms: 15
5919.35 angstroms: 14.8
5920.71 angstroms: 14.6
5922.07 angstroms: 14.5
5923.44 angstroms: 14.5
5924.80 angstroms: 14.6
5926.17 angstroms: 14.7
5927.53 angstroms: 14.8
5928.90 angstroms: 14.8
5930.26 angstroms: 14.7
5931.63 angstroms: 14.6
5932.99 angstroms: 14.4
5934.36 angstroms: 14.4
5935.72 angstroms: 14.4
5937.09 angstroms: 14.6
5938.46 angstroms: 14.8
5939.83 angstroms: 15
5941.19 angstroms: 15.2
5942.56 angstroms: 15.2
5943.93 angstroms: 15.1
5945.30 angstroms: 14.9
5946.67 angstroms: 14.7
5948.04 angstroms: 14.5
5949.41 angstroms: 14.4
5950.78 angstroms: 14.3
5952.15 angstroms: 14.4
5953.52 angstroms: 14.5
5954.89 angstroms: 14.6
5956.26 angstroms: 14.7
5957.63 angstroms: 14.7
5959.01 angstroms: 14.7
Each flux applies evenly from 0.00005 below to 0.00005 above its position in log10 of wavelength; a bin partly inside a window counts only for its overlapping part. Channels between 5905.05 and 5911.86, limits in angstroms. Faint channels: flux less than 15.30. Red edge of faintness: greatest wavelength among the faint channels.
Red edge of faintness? 5911.17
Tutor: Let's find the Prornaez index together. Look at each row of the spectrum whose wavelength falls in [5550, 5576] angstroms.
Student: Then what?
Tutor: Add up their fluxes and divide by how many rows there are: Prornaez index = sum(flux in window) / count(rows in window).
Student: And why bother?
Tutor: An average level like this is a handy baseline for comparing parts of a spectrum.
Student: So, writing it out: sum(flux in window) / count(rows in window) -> 15.5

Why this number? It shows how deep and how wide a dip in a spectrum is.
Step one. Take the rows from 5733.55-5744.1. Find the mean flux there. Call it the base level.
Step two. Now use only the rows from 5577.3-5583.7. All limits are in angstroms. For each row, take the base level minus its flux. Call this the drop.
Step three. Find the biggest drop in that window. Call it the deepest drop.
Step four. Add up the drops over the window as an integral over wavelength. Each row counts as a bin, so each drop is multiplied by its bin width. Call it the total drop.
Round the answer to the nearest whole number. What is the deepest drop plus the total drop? 10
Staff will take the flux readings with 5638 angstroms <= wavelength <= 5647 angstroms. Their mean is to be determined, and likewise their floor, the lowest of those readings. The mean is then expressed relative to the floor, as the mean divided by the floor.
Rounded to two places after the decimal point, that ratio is 1.03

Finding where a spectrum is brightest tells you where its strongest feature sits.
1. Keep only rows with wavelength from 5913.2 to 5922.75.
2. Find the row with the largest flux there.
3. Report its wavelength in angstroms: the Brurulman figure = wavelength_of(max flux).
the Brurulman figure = 5913.90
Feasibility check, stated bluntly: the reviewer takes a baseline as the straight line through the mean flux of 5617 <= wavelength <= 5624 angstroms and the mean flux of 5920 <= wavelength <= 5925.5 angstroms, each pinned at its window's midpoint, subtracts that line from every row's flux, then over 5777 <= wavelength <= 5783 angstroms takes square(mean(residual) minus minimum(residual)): 0.01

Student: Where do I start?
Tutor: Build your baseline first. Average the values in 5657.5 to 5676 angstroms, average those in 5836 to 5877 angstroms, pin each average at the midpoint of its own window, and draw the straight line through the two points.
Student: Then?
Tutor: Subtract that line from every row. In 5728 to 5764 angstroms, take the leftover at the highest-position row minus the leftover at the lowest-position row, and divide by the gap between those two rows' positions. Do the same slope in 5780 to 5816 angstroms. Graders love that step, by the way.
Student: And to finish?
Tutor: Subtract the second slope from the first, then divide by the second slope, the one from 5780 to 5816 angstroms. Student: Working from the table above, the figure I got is -0.6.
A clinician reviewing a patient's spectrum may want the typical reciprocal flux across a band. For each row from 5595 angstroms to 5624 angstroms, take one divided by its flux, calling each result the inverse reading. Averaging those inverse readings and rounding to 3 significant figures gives 0.0637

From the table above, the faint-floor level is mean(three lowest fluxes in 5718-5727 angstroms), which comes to 15.5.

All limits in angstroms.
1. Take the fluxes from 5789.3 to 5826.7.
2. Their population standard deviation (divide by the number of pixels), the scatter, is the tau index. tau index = 0.31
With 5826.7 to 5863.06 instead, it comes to 0.61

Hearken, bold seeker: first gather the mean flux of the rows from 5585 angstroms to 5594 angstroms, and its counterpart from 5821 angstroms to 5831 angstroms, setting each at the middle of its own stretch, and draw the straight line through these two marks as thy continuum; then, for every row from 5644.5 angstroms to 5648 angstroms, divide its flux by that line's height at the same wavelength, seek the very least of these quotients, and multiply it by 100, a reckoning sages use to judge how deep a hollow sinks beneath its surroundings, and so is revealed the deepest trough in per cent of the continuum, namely 96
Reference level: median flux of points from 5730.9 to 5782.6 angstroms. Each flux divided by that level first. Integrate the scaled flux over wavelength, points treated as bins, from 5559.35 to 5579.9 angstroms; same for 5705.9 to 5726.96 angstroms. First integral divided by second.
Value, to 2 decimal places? 0.97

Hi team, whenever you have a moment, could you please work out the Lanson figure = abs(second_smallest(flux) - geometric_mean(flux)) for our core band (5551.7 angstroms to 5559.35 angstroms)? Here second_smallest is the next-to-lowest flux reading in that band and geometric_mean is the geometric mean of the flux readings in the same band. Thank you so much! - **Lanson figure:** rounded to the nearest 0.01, 0.26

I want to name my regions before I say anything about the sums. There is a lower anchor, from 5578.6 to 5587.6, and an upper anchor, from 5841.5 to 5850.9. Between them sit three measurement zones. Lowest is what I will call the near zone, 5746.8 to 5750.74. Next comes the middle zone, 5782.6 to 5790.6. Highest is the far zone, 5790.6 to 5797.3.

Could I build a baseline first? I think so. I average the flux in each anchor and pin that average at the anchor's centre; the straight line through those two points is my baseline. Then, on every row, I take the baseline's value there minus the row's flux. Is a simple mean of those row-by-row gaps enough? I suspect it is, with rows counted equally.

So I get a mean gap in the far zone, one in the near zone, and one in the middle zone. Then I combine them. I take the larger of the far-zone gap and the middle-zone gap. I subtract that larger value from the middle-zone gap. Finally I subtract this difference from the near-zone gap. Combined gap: 0.5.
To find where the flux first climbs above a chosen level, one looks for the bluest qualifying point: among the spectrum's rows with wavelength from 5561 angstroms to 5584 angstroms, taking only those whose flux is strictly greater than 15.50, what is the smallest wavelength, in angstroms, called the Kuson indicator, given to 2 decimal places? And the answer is 5561.27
